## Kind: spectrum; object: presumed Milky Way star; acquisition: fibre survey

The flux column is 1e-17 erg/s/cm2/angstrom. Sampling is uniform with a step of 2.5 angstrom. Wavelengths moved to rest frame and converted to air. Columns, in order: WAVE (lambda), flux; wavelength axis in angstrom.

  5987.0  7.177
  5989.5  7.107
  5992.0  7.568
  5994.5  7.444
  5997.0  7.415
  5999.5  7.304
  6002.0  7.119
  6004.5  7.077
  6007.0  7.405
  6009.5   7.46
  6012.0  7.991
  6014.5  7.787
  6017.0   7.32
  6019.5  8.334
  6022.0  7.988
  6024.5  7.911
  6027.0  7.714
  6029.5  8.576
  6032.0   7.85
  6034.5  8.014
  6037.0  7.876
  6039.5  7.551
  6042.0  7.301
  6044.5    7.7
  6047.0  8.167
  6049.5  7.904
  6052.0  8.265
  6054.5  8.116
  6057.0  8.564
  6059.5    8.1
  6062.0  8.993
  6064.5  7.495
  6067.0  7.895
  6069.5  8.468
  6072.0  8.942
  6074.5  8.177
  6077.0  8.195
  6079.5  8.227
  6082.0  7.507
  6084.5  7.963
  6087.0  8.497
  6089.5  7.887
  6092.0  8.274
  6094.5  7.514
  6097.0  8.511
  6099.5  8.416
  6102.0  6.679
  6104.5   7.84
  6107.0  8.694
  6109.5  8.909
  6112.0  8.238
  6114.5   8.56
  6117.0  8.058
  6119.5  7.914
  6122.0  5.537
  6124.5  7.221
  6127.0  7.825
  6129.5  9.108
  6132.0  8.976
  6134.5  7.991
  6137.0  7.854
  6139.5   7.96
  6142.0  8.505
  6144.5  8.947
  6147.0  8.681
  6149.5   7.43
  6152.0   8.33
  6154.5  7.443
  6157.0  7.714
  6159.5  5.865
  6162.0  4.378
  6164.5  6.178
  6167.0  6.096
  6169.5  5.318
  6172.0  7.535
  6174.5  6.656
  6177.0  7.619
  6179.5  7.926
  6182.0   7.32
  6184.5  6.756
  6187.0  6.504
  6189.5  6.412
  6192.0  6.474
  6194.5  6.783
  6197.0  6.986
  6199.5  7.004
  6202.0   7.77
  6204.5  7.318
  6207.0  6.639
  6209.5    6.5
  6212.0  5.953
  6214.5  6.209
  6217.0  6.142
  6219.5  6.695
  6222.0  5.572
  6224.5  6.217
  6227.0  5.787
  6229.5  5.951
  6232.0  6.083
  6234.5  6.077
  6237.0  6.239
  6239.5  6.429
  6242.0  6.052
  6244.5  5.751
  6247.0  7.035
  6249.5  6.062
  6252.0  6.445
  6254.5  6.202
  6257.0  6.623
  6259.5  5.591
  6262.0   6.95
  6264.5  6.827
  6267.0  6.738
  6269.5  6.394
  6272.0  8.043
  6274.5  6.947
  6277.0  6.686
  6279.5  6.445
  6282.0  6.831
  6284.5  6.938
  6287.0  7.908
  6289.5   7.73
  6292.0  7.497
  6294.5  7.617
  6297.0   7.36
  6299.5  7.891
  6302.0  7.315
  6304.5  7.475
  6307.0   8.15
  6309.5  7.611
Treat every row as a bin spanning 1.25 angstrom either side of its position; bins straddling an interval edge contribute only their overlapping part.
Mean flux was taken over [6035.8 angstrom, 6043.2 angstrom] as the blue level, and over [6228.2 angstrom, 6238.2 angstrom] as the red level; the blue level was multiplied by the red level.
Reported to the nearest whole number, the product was 46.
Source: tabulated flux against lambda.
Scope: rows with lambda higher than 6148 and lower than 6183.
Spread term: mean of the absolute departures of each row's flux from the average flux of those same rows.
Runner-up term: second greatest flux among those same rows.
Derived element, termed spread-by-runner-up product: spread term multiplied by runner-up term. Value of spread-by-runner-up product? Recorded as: 7.4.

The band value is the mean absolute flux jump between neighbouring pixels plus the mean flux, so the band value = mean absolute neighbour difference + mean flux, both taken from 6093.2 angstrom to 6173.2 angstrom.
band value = 8.5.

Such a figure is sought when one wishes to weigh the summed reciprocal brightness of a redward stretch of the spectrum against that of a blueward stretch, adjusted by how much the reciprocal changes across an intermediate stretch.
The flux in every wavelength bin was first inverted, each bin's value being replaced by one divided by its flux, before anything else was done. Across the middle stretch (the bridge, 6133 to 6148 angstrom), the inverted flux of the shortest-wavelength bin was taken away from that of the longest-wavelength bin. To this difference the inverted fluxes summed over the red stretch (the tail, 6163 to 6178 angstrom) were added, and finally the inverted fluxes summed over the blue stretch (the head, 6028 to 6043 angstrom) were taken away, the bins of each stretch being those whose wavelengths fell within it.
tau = 0.15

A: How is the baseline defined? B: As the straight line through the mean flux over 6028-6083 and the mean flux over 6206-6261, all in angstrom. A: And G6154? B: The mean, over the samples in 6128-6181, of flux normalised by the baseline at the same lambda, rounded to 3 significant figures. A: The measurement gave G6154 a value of 1.06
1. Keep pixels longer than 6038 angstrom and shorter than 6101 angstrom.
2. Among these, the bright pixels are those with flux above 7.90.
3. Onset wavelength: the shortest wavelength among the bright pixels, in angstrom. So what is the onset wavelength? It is 6047.0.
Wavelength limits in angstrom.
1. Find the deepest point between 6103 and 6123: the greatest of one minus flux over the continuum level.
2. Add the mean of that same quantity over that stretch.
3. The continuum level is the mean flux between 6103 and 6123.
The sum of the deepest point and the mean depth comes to 0.31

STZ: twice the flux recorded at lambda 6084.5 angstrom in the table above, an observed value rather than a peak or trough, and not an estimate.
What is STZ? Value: 15.9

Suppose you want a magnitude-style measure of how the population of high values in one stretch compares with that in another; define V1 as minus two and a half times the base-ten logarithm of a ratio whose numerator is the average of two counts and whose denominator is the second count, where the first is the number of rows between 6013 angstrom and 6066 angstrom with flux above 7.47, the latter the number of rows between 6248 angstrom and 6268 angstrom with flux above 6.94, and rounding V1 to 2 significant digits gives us -2.5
